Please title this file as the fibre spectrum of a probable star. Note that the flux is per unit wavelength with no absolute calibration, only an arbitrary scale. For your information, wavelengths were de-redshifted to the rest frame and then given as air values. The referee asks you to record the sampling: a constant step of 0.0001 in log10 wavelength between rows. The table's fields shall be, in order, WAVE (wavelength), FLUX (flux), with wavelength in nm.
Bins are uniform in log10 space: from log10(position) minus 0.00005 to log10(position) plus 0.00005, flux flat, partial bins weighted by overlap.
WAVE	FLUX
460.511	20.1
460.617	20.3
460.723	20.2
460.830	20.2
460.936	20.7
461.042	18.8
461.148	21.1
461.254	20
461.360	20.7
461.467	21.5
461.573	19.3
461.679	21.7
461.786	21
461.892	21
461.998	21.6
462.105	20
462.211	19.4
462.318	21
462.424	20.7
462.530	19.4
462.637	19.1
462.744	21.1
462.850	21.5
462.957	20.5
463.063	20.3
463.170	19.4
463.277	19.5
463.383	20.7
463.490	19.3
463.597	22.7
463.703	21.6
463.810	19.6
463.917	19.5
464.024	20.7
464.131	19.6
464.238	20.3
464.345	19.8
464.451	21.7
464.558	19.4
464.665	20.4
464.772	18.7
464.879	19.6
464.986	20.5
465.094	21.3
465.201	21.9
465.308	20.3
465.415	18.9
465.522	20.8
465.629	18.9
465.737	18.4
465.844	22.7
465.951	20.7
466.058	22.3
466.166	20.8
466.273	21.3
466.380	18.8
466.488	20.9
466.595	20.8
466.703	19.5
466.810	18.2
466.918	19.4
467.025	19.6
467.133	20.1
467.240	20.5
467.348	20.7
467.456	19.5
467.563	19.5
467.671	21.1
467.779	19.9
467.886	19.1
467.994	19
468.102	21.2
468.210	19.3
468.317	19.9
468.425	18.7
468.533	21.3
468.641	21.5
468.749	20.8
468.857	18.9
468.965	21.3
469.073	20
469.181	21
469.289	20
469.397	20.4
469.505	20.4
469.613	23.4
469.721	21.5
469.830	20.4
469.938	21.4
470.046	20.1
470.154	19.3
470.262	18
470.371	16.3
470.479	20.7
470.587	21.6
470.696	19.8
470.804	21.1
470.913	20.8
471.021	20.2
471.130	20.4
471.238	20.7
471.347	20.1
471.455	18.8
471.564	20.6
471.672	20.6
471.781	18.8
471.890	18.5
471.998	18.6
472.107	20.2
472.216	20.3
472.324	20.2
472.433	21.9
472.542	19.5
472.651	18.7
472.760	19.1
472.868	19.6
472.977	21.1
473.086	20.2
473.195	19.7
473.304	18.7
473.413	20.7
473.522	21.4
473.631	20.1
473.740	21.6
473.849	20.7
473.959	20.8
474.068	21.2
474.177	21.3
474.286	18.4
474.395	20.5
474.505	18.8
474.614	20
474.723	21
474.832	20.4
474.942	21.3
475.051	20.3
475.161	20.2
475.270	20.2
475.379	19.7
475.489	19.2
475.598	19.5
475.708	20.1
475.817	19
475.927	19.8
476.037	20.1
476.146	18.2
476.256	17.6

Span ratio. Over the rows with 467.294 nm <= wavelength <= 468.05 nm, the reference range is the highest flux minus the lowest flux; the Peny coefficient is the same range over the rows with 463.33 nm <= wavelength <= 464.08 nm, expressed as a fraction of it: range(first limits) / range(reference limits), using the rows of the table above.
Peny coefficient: 1.6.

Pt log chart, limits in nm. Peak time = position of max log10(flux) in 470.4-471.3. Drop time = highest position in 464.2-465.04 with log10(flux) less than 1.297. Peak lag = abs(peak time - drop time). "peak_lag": 5.71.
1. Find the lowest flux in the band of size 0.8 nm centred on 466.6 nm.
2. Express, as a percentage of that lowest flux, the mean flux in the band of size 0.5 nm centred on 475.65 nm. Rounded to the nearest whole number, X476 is 107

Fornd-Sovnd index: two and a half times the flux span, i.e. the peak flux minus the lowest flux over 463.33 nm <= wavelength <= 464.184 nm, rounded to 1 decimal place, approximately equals 8.5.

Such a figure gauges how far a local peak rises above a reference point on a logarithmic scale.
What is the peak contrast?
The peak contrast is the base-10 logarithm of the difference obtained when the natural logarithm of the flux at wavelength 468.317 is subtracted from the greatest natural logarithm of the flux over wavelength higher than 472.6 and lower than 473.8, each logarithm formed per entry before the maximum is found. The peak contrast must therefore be -1.1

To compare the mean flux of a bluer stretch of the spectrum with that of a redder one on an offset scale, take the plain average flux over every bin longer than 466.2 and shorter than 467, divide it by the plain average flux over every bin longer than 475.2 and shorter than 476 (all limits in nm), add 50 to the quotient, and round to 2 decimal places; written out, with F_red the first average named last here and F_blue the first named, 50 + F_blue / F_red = 51.01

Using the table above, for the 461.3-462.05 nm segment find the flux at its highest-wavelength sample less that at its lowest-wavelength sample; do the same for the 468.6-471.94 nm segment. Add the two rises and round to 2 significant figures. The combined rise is -2.1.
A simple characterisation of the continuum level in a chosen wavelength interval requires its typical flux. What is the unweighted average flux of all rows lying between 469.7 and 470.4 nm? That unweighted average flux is 19.6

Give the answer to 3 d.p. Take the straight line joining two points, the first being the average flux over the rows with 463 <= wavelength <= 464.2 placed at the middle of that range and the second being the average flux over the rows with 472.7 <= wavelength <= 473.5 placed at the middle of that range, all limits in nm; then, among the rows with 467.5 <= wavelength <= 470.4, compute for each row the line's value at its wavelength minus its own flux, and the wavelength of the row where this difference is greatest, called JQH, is 470.371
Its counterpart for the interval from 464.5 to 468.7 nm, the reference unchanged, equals 466.810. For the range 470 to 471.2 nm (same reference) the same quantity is 470.371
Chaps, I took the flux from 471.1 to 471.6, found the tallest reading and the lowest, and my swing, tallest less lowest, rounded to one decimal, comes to 1.9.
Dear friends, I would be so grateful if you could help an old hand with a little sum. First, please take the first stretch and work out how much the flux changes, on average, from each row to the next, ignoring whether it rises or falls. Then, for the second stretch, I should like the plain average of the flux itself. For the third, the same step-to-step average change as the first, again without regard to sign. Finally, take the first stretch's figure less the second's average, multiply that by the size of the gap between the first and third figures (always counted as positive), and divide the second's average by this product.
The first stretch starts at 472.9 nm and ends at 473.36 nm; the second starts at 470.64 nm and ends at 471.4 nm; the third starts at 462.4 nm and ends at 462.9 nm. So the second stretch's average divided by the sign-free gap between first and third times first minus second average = -5.2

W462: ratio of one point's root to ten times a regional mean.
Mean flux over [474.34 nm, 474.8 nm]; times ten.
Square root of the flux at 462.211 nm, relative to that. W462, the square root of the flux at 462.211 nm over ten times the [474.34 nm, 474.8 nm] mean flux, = 0.0219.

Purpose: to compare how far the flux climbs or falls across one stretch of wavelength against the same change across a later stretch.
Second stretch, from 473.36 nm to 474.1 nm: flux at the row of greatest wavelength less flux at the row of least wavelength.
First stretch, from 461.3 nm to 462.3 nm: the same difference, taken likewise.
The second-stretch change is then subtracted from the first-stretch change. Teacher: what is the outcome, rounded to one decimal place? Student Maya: -1.8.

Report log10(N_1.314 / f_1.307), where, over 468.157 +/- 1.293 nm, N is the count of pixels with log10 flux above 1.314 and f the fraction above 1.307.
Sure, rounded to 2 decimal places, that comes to 1.28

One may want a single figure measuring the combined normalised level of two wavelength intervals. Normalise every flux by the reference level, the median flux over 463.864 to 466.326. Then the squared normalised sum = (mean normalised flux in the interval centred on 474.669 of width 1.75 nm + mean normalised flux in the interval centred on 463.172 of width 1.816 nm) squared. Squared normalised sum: 3.97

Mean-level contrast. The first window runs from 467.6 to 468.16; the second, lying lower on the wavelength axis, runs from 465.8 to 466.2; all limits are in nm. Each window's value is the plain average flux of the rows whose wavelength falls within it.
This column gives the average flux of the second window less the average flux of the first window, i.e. 1.6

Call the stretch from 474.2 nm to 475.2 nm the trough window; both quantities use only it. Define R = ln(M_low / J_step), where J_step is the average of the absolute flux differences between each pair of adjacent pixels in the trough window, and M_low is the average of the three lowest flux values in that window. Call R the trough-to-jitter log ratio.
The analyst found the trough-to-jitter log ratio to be 2.88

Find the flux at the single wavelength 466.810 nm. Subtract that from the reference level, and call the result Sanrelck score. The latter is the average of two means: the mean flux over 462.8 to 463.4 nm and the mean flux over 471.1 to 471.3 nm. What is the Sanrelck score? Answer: 2.2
